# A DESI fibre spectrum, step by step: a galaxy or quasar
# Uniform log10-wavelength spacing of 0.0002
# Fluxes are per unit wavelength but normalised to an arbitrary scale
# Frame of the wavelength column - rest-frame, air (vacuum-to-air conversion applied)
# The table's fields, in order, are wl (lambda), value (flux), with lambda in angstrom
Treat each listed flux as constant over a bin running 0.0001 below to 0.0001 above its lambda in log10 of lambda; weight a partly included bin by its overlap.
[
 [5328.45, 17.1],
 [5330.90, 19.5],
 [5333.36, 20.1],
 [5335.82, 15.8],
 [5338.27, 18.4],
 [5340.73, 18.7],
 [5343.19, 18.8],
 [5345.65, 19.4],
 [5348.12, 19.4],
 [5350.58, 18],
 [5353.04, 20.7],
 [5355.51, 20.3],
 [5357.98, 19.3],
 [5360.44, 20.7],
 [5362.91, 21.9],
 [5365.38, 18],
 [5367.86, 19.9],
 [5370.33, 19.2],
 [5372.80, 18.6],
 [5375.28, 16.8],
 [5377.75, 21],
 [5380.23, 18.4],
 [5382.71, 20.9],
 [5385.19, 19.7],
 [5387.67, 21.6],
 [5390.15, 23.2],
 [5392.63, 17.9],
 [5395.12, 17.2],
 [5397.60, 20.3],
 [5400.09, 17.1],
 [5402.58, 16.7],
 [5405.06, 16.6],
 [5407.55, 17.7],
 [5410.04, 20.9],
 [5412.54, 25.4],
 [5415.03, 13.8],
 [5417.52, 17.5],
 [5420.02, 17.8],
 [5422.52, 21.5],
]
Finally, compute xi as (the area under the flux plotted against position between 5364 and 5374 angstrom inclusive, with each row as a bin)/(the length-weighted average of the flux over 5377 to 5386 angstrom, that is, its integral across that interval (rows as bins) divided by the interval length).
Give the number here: 9.5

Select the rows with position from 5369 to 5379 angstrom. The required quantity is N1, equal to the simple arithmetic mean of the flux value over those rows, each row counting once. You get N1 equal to 18.9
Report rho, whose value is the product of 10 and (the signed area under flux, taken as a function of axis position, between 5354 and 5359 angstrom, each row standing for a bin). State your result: 992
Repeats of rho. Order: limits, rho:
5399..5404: 845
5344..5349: 966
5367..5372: 973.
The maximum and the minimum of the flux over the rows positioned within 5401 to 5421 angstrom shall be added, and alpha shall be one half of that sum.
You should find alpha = 19.6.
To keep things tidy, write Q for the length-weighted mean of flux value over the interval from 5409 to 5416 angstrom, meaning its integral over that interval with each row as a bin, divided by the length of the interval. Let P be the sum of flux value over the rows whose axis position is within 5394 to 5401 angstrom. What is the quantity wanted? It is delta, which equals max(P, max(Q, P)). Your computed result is 55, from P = 54.6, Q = 20.2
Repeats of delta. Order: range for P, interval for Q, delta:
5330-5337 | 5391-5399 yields 55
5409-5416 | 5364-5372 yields 60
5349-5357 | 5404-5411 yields 59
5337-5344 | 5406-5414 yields 56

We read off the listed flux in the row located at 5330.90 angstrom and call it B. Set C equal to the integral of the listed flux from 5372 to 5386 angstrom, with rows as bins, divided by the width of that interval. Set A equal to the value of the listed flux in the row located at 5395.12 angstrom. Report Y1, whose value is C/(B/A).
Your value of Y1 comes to 17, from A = 17.2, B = 19.5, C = 19.2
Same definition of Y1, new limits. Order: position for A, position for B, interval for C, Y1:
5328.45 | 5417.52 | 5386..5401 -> 19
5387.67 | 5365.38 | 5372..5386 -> 23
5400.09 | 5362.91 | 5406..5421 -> 15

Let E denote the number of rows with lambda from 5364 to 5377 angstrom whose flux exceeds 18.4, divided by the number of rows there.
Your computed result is 0.6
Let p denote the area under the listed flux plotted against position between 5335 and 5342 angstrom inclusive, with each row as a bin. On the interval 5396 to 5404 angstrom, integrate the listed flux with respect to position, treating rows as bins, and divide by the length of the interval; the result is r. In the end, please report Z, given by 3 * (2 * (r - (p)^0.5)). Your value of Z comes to 41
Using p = 124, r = 18.0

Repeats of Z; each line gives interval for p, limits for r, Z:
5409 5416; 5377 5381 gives 47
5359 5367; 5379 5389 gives 45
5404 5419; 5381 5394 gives 23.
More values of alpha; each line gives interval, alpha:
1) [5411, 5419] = 19.6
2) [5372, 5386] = 18.9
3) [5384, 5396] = 20.2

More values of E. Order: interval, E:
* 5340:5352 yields 0.8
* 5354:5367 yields 0.8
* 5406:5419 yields 0.4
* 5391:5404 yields 0.2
